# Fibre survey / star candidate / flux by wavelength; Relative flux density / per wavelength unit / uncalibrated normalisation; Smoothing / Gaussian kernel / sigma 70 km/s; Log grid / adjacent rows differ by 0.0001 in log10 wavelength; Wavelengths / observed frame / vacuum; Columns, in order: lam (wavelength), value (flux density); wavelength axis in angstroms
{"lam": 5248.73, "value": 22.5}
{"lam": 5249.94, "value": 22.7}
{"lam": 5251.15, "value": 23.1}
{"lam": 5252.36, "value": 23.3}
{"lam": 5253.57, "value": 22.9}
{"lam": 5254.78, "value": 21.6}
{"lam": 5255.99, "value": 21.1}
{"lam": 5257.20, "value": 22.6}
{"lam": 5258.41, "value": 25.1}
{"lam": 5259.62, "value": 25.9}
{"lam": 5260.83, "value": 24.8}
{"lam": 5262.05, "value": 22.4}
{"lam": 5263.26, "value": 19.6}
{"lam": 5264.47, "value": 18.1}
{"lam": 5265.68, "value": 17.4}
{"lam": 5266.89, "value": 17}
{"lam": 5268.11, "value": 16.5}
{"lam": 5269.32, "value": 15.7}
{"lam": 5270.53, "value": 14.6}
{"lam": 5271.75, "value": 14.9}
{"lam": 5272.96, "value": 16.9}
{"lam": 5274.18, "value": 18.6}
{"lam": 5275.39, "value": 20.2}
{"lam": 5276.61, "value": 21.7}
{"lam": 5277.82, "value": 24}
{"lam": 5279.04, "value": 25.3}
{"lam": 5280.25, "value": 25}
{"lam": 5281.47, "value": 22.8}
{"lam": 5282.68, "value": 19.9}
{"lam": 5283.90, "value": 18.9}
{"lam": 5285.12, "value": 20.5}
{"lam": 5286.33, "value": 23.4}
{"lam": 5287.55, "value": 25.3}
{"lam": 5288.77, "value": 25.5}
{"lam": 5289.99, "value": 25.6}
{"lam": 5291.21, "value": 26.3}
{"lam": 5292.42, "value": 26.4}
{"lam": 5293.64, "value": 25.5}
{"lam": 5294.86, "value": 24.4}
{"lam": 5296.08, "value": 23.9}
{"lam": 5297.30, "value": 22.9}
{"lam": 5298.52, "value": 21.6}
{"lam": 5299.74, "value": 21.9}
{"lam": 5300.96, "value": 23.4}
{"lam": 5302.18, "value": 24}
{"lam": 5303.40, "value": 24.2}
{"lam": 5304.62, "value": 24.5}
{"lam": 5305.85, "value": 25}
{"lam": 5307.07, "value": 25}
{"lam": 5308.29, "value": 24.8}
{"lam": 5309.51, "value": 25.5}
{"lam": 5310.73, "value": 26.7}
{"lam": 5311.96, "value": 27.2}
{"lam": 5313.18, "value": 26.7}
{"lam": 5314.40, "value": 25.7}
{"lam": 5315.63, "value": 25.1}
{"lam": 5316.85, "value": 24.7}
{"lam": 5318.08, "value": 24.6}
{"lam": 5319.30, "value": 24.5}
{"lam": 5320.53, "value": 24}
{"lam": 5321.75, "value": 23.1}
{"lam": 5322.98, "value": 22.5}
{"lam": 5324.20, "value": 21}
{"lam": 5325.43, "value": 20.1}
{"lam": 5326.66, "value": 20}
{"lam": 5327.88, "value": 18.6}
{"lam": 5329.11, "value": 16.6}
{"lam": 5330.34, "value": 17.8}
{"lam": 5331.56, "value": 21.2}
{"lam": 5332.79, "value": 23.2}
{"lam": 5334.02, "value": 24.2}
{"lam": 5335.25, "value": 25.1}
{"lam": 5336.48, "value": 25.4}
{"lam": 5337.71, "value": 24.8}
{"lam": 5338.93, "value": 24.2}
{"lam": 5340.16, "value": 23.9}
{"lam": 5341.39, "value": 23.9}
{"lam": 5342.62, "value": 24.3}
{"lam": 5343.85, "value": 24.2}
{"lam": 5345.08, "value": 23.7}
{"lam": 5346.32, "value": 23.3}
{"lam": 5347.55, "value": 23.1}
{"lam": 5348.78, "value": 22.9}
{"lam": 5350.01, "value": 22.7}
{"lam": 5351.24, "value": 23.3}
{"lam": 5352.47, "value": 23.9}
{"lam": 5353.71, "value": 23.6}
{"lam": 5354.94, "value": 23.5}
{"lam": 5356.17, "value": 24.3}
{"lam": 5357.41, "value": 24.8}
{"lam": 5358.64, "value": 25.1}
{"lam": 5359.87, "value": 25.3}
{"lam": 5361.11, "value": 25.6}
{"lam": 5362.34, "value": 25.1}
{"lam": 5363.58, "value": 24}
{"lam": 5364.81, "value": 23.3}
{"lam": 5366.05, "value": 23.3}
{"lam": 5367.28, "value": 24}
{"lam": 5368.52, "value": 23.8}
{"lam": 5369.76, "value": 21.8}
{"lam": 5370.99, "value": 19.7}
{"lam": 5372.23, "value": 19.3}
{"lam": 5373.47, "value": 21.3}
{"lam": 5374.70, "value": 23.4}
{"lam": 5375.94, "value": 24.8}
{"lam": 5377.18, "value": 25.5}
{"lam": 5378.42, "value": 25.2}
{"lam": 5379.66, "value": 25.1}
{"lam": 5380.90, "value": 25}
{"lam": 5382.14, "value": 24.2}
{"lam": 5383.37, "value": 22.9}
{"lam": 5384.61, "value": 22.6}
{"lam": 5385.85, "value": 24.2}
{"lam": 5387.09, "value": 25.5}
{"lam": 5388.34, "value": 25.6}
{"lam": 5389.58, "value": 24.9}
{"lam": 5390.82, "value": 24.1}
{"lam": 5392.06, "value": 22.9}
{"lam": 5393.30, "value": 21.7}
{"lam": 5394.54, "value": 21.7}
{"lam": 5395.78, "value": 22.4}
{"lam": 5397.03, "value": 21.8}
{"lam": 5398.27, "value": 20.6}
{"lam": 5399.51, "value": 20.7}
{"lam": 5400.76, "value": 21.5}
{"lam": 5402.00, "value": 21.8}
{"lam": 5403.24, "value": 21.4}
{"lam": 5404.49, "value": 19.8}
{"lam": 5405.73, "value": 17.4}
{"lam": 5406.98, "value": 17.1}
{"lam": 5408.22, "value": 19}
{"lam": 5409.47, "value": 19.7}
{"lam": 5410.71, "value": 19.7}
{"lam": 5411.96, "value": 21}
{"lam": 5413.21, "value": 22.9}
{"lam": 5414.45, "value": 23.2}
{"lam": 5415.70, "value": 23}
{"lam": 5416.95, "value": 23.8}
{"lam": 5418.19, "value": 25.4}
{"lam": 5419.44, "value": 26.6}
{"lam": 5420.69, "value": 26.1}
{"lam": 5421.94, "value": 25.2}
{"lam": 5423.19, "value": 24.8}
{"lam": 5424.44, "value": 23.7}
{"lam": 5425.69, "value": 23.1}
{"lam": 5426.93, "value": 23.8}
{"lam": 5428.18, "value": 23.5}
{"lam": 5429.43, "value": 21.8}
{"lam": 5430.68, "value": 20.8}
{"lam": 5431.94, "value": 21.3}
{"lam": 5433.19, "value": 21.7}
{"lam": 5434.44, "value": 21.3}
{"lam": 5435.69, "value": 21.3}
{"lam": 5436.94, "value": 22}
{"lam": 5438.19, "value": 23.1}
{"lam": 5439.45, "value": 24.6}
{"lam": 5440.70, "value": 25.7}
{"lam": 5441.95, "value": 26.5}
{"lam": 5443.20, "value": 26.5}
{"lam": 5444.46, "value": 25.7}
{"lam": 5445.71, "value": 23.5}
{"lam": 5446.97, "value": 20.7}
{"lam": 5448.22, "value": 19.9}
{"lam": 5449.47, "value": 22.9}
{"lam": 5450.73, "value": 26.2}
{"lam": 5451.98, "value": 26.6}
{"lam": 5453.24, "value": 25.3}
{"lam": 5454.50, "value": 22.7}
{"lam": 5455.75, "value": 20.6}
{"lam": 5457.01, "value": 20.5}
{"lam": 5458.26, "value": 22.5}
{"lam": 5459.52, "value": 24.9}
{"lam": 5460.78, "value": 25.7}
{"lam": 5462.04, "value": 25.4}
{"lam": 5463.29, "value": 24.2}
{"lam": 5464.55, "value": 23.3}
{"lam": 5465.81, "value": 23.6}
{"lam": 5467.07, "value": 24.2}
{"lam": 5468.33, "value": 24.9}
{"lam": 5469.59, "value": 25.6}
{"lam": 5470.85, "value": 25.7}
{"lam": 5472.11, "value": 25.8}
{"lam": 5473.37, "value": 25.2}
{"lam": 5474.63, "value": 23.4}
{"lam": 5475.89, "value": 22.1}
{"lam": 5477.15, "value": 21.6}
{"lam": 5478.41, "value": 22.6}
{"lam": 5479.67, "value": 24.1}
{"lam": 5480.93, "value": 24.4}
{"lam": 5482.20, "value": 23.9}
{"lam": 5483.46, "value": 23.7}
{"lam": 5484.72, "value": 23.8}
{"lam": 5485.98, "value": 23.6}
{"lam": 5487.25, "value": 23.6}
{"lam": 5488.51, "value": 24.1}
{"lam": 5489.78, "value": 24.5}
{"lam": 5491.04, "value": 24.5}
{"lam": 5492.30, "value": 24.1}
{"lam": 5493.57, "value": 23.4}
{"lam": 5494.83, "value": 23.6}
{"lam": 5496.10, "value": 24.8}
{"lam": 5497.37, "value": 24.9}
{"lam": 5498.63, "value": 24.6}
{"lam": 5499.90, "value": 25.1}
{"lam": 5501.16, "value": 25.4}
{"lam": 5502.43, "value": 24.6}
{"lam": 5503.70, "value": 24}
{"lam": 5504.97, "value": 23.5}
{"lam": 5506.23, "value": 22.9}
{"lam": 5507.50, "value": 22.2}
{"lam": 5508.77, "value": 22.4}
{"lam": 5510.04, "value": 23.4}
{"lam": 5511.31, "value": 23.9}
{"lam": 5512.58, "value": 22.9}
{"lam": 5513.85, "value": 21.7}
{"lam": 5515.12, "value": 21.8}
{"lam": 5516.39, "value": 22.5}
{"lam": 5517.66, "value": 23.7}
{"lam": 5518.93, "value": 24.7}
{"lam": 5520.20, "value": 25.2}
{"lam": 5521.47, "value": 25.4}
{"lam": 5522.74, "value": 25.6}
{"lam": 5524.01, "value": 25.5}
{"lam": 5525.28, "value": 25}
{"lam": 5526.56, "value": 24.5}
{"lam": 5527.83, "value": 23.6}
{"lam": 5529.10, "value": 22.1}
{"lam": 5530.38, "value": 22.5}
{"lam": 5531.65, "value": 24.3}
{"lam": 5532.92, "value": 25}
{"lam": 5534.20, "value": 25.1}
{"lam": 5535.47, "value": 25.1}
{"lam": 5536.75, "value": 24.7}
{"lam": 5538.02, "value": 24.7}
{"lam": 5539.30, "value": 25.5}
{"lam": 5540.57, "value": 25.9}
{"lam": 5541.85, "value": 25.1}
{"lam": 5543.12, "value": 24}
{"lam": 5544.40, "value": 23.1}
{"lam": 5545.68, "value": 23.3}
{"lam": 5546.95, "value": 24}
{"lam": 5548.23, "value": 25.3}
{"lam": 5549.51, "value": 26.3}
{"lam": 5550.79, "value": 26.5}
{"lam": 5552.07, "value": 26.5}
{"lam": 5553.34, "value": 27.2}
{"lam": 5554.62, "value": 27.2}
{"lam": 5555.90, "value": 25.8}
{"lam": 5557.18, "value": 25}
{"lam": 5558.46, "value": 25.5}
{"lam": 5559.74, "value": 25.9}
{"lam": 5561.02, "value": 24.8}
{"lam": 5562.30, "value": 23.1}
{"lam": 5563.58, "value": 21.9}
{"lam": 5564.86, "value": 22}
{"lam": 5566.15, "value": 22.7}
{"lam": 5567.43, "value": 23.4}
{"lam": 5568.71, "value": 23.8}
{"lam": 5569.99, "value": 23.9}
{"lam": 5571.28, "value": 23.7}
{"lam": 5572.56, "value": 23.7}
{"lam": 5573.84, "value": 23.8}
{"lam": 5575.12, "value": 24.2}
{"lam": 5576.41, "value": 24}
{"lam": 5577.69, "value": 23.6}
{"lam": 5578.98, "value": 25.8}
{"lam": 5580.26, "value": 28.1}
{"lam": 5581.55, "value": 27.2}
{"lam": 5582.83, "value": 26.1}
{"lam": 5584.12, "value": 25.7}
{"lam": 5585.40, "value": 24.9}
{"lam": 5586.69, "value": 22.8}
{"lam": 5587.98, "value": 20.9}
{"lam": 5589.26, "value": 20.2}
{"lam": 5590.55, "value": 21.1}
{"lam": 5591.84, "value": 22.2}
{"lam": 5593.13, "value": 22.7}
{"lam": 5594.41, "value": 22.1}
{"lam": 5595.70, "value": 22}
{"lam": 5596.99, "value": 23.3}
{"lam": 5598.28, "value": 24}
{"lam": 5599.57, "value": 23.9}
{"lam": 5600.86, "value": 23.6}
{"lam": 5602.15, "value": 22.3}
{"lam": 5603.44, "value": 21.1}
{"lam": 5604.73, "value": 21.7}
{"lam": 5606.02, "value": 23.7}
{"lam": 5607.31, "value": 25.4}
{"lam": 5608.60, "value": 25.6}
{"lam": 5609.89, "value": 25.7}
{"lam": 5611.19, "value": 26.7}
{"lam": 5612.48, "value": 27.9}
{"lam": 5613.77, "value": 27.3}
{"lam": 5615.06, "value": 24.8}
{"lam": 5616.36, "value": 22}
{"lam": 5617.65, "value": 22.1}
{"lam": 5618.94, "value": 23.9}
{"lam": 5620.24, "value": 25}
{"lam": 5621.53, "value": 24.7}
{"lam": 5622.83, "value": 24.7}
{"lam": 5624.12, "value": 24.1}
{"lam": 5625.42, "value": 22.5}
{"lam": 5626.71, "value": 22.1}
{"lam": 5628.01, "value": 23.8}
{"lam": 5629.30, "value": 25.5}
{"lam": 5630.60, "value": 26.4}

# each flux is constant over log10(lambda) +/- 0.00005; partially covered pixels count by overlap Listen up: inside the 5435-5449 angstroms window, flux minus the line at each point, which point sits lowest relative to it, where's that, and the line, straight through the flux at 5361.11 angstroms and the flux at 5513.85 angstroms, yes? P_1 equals 5448.22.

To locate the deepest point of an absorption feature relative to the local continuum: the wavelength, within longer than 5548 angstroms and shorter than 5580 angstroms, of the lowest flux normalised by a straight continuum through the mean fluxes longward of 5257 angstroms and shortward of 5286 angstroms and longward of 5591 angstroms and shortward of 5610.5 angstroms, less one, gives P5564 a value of 5563.58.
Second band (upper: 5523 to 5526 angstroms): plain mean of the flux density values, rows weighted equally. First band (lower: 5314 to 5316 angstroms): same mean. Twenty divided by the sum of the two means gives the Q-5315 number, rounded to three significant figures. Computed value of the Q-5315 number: 0.395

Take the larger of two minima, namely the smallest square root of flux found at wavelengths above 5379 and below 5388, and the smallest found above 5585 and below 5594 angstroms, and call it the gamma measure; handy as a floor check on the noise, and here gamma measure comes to 4.75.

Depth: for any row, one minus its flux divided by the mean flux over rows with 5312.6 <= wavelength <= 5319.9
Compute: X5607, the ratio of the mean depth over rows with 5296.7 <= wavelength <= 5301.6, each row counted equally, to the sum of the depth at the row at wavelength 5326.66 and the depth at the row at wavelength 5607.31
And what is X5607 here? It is 0.5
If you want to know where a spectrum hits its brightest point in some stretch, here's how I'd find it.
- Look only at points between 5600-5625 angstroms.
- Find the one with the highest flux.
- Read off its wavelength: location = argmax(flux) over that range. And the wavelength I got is 5612.48 angstroms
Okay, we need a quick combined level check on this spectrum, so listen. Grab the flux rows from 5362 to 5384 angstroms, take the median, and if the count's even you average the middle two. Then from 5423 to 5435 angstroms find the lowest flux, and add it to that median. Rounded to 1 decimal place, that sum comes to 44.7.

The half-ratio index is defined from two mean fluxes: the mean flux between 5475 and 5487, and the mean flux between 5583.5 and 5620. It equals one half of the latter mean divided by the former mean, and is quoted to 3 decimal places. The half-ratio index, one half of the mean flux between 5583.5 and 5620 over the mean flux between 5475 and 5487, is 0.505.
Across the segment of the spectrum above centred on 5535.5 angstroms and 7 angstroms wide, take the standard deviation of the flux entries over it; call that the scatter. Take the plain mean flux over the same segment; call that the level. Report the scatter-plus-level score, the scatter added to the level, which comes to 25.1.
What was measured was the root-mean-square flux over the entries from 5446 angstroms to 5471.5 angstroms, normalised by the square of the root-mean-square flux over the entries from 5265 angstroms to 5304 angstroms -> 0.049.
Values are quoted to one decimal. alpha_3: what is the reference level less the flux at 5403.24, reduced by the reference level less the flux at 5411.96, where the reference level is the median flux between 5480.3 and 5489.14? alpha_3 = -0.4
